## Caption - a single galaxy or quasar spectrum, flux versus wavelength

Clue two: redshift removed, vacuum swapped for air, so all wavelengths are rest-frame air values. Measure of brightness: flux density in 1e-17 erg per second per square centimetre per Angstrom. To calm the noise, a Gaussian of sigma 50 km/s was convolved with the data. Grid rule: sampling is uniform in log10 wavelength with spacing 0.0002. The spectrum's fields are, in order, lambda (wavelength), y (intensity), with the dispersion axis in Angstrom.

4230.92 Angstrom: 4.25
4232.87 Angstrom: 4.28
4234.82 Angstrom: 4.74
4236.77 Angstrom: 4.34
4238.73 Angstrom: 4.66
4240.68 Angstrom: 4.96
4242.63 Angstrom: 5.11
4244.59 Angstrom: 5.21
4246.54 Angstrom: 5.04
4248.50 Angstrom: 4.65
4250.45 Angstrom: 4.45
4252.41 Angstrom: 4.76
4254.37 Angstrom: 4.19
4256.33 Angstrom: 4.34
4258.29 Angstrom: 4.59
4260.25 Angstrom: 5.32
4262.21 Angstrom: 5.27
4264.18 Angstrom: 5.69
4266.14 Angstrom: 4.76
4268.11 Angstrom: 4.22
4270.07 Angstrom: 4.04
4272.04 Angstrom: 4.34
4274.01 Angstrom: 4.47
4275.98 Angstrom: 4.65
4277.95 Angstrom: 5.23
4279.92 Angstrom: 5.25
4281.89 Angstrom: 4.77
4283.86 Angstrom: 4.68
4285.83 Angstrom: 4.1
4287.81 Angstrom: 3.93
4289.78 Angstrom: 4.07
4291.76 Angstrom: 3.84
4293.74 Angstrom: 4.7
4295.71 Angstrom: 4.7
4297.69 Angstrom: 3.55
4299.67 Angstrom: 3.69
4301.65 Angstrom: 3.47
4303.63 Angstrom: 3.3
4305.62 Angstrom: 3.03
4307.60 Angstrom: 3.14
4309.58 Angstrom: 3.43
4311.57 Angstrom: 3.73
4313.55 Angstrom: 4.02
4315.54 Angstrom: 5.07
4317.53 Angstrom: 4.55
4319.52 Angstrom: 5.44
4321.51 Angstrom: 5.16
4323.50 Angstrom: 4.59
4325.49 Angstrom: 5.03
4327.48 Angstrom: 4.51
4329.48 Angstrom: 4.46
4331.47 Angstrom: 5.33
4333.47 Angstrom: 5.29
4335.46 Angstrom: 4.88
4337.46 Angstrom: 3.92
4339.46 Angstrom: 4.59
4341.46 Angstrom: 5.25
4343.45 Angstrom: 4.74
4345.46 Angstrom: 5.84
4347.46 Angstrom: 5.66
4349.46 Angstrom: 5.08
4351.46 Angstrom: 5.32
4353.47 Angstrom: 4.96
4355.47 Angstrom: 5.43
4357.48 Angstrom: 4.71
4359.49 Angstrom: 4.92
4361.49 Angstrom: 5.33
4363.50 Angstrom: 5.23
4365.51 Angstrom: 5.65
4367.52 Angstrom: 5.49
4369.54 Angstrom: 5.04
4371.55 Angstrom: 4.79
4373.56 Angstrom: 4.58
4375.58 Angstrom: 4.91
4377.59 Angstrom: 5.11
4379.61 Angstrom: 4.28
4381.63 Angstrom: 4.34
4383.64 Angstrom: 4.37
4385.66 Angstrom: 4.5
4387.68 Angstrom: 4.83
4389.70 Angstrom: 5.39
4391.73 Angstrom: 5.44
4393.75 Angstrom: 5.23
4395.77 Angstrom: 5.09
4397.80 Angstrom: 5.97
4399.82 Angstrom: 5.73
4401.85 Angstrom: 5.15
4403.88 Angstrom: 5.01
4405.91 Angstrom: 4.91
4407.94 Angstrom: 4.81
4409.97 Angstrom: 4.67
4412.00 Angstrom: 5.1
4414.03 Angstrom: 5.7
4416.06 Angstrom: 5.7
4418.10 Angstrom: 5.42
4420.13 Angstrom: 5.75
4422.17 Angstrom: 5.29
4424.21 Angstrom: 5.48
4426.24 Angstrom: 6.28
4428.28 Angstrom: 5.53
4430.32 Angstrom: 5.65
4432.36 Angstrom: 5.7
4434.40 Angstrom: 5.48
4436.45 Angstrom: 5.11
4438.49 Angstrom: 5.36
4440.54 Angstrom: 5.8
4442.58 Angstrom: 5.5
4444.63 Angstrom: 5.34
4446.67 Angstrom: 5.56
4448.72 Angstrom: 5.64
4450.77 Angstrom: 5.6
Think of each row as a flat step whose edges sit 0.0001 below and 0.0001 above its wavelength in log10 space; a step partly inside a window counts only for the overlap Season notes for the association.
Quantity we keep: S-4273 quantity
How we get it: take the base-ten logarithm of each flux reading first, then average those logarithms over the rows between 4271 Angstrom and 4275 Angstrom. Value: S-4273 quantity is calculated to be 0.64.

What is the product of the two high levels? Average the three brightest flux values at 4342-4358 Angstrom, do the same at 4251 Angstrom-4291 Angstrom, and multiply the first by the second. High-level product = 30.6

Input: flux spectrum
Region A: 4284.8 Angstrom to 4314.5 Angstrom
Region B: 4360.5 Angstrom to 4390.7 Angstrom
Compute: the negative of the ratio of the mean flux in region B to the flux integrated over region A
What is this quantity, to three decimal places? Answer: -0.044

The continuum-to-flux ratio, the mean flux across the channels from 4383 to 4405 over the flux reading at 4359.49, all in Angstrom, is 1.05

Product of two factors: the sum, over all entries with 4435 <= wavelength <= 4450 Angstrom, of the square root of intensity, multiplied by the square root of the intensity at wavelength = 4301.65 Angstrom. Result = 30.5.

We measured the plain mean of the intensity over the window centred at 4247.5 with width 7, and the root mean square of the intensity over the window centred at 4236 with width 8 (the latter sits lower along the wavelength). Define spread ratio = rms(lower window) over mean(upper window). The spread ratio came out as 0.93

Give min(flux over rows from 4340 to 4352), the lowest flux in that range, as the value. 4.74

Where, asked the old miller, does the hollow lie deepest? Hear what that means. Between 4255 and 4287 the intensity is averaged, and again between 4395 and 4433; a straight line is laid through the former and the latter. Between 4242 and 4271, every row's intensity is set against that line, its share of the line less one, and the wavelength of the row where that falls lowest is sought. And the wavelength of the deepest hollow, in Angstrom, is 4270.07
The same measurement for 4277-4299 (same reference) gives 4297.69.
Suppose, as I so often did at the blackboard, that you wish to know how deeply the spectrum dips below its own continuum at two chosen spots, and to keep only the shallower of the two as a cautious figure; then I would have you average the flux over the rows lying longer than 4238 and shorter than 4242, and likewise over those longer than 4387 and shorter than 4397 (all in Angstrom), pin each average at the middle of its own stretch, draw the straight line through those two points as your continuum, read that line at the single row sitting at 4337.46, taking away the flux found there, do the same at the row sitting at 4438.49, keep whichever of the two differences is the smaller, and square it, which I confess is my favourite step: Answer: 0.00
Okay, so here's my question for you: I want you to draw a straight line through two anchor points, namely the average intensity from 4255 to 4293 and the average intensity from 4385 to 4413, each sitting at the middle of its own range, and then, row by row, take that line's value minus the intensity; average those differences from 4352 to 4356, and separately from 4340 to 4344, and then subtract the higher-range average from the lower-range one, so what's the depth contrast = 0.15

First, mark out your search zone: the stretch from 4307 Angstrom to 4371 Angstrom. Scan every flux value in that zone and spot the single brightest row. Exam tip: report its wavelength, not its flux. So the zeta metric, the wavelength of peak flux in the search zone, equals 4345.46 Angstrom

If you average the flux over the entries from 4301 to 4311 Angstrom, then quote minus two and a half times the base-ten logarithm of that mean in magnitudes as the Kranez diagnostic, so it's -1.29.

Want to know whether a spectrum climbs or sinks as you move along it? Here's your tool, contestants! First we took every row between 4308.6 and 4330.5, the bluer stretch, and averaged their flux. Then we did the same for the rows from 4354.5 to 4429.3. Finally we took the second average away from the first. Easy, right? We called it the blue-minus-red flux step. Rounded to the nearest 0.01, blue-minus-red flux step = -0.62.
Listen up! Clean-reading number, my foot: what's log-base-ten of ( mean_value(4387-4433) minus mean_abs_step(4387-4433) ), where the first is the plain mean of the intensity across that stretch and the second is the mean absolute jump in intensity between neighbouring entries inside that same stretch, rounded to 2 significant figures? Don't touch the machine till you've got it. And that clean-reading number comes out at 0.70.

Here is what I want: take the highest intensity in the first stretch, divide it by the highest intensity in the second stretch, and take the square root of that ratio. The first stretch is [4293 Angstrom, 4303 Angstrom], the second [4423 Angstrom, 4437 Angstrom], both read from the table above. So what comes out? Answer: 0.87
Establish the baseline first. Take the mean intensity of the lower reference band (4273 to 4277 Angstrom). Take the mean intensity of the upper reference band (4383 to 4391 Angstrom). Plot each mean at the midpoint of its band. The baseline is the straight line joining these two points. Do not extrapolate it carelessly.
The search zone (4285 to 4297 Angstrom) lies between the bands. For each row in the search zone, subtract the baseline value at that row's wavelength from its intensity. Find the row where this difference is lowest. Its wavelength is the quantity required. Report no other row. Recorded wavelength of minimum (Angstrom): 4291.76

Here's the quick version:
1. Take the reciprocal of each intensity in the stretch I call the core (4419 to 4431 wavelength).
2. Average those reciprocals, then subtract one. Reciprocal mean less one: -0.82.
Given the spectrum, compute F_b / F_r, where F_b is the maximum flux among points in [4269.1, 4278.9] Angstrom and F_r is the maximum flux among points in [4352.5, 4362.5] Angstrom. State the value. 0.96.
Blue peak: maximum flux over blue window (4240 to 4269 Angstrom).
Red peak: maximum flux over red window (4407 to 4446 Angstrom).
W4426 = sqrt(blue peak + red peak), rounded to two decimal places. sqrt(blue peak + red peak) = 3.46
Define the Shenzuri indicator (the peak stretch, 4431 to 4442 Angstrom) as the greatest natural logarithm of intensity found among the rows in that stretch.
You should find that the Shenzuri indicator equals 1.76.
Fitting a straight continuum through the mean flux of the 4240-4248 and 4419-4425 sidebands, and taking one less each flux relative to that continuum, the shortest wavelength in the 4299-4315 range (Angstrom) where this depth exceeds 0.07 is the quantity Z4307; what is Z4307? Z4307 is 4299.67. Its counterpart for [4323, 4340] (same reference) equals 4323.50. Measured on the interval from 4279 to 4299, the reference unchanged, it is 4281.89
